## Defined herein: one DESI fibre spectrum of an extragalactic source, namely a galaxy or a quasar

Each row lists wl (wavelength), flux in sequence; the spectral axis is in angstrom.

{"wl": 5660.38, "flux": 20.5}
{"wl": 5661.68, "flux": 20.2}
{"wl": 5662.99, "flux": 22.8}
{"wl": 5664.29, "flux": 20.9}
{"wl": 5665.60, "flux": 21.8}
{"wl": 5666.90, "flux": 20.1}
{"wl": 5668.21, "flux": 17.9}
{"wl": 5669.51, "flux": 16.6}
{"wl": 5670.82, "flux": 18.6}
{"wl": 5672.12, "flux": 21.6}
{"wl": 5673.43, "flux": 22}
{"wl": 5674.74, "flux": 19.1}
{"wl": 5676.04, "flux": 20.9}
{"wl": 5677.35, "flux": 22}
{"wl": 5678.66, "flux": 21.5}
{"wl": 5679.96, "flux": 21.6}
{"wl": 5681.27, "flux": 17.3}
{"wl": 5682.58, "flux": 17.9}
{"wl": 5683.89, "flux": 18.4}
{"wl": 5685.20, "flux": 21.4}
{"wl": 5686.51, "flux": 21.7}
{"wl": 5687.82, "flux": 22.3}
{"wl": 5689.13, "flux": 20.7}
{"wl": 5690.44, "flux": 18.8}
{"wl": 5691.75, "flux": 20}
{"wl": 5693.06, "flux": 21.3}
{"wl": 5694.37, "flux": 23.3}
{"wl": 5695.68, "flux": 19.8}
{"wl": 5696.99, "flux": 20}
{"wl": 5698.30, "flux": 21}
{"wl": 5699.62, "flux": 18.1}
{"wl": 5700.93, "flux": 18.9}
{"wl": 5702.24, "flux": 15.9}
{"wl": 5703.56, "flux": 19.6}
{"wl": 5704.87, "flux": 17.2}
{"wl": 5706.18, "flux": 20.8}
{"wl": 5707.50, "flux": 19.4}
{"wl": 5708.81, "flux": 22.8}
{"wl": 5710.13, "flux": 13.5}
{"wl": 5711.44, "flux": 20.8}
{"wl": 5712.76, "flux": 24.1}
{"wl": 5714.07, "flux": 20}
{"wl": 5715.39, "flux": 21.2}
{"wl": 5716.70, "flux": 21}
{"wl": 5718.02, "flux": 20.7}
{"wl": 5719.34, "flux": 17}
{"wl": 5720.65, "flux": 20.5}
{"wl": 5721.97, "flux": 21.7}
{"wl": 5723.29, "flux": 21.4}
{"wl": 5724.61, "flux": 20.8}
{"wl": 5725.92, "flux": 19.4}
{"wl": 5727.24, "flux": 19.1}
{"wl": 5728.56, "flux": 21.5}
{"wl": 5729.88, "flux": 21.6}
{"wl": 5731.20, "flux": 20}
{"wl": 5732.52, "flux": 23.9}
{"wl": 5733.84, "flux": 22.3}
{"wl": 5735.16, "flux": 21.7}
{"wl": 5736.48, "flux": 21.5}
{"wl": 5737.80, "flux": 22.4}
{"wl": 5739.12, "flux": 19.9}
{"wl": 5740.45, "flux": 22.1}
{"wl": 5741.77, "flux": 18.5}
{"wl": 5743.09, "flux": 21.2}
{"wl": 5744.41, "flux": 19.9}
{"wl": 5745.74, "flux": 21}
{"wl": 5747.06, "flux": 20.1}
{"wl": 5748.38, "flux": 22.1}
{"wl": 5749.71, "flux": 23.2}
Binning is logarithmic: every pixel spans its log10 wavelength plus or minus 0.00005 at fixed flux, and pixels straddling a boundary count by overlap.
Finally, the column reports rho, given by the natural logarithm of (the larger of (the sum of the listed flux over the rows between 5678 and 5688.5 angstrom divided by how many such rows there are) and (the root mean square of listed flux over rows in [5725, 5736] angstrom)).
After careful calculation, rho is 3.056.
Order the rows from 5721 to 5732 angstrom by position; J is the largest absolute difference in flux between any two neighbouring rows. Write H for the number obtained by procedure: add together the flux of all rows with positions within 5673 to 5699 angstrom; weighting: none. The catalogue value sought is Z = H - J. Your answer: 409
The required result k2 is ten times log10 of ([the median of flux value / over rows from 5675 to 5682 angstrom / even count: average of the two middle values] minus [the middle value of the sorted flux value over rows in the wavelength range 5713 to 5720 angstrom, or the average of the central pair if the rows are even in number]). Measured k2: -1.0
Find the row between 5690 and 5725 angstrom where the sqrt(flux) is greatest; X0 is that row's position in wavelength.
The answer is 5712.76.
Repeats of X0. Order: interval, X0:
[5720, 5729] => 5721.97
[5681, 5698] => 5694.37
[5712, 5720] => 5712.76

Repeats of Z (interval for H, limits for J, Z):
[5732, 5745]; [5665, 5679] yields 210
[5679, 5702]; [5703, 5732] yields 333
